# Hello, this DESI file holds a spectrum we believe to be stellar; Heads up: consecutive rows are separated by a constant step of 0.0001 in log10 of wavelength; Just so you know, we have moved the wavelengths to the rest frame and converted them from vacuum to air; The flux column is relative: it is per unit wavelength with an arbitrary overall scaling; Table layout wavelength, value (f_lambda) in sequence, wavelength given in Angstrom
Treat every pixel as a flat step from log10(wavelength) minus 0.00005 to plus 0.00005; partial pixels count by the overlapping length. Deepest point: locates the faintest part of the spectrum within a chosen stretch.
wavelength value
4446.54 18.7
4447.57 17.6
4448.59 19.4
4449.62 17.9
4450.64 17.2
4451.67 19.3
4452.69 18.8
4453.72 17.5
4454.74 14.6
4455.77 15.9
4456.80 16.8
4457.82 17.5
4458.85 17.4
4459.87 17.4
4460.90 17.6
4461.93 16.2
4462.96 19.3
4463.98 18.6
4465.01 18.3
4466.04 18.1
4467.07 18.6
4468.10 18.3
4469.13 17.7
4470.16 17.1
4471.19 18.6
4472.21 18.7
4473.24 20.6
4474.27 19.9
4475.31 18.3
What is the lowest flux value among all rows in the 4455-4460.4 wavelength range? 15.9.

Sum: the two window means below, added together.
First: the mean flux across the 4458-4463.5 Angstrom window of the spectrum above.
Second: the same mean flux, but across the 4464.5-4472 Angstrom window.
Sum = 35.7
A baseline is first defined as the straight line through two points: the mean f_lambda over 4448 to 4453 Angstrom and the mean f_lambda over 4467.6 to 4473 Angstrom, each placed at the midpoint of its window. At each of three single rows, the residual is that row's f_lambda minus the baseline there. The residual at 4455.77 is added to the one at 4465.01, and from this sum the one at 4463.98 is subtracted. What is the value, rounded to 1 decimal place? -2.8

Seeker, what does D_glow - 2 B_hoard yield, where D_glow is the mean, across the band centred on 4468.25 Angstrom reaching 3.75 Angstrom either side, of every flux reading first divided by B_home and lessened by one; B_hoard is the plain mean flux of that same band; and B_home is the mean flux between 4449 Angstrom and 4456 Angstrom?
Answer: -36.2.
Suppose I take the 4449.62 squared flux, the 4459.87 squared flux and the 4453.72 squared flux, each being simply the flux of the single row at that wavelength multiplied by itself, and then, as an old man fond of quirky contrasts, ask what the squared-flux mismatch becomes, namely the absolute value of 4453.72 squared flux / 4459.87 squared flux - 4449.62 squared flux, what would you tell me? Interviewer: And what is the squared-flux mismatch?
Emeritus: 319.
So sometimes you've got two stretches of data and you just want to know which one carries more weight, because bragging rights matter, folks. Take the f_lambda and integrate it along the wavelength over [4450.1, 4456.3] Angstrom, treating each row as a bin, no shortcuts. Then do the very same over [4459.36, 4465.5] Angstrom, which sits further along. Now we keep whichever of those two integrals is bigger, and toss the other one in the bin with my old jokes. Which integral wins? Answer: 110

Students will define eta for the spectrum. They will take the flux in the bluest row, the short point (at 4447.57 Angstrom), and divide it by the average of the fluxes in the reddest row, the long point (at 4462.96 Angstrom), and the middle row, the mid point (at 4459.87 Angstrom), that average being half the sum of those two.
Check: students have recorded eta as 0.96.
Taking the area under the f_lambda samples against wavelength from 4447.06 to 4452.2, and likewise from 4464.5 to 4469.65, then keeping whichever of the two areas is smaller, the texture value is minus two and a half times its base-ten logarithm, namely -4.928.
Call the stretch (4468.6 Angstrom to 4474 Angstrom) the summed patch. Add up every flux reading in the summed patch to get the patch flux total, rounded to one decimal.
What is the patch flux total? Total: 92.7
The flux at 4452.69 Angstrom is 18.8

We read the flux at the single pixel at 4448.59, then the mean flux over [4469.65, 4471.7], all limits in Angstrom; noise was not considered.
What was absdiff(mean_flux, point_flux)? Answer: 1.5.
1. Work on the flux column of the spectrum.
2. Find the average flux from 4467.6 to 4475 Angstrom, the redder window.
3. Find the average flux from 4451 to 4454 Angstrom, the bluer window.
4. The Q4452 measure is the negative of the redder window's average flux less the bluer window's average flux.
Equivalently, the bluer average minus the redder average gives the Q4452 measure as -0.2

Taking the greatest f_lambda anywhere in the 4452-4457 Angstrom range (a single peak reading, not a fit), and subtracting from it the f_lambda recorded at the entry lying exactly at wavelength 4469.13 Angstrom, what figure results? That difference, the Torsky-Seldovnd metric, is 1.1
